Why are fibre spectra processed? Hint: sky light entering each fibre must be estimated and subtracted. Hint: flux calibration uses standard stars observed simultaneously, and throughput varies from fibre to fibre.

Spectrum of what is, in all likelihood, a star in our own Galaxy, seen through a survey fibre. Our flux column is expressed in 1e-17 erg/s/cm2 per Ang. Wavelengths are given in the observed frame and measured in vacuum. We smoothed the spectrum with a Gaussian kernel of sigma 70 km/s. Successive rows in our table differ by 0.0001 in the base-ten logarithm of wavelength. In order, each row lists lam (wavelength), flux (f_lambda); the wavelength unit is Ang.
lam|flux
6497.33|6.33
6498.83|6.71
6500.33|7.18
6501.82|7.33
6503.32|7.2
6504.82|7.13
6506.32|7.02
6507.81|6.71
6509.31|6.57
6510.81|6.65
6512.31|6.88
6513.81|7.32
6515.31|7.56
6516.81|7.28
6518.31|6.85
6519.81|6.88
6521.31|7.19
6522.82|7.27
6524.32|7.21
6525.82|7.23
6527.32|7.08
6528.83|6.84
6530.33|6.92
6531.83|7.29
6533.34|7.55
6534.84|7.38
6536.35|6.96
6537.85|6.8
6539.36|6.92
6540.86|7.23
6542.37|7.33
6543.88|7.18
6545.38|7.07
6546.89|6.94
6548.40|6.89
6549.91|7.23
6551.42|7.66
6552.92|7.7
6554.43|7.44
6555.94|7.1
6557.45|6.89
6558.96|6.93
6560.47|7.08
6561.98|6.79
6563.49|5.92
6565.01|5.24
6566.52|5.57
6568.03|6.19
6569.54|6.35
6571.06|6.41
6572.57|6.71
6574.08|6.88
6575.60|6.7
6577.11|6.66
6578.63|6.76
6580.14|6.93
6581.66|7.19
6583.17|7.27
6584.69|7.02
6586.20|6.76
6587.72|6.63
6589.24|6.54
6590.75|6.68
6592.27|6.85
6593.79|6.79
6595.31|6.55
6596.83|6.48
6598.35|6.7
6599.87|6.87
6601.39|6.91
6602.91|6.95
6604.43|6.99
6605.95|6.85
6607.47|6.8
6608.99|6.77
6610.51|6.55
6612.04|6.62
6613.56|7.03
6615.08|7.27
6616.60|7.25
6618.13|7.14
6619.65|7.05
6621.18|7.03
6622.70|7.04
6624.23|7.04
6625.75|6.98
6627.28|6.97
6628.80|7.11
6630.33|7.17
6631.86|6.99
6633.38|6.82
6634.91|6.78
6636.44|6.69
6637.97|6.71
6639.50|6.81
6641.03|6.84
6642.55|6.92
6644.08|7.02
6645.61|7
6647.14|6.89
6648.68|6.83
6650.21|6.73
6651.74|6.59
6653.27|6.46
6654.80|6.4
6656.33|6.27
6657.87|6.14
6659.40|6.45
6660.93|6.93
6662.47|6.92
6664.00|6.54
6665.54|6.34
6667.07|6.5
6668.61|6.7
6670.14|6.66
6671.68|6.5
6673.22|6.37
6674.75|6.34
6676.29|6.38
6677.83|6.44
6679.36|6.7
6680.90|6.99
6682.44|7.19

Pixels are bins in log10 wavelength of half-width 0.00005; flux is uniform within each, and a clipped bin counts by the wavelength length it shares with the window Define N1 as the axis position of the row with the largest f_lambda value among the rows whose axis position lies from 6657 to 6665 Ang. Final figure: 6660.93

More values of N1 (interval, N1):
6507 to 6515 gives 6513.81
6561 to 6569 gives 6561.98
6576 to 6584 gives 6583.17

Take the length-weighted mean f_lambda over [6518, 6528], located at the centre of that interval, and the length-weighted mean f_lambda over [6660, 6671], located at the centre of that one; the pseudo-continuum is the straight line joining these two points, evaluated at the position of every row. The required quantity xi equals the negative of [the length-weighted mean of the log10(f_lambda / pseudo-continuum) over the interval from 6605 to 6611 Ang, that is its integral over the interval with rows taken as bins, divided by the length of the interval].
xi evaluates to 0.005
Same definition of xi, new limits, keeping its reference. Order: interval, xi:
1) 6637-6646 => -0.009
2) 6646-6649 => -0.011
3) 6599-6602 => -0.001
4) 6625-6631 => -0.018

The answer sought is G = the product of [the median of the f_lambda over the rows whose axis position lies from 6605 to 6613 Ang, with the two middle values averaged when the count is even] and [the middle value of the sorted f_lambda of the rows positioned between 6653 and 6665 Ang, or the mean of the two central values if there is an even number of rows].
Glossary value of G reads 43.7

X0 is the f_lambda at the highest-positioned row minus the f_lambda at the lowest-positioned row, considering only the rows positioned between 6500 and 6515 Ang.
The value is 0.14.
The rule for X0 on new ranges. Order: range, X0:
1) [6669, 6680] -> 0.04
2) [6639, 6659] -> -0.67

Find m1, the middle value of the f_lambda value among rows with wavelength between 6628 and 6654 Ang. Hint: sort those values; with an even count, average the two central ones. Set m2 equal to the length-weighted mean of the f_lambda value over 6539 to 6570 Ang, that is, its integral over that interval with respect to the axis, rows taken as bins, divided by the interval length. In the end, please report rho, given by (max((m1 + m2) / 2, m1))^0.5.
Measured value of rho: 2.61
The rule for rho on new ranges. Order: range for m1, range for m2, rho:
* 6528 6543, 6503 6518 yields 2.66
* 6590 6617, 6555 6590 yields 2.61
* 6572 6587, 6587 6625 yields 2.61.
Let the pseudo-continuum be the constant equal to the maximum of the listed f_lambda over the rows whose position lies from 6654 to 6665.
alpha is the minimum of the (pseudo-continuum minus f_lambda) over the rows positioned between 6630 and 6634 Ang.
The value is -0.24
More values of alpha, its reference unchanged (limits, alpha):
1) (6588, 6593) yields 0.08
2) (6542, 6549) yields -0.40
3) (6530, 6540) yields -0.62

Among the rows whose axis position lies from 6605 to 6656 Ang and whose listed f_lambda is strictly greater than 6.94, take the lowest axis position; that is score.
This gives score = 6613.56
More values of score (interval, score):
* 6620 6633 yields 6621.18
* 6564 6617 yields 6581.66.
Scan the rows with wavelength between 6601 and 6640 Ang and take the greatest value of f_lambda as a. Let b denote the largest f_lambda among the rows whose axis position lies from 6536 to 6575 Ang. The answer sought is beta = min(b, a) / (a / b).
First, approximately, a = 7.27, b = 7.7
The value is 7.7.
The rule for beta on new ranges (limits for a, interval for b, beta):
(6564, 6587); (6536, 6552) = 7.7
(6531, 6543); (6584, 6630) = 7.0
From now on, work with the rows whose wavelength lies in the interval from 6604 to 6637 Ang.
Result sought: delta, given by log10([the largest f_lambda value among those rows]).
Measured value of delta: 0.86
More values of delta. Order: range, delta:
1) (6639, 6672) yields 0.85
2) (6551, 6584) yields 0.89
